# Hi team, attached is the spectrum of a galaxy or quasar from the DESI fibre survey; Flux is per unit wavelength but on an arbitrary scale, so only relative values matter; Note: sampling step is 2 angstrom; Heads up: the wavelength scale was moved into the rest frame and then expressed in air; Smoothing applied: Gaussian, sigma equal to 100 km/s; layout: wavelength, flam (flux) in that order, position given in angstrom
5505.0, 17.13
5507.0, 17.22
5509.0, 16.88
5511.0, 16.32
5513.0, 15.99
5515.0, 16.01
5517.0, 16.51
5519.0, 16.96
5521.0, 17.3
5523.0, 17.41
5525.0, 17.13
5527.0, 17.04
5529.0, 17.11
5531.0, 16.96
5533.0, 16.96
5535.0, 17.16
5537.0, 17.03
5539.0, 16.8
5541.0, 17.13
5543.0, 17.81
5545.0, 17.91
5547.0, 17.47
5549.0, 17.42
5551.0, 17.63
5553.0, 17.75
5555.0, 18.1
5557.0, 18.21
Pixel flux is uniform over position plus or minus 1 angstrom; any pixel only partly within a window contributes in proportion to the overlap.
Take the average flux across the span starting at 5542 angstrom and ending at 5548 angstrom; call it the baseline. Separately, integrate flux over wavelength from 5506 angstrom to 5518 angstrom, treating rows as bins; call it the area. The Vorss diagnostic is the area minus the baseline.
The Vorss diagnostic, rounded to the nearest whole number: 180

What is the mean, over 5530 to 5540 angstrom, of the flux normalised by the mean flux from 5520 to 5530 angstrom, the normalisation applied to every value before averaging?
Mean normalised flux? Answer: 0.99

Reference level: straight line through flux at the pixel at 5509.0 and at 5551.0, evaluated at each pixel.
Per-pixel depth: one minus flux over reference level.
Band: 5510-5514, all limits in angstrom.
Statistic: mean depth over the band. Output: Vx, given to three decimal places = 0.046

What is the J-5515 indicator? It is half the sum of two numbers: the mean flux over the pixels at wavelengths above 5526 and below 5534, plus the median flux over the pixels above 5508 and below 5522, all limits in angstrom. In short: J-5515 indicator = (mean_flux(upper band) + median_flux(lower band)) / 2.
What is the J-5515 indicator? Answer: 16.8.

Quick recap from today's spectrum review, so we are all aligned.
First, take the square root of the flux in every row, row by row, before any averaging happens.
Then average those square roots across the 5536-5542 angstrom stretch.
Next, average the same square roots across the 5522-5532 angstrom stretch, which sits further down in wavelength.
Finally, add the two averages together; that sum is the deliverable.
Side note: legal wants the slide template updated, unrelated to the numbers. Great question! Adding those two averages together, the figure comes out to 8.26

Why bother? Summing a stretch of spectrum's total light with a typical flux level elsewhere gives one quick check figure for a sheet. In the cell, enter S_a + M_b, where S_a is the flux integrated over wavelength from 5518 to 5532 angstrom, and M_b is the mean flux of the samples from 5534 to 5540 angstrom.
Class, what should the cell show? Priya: 257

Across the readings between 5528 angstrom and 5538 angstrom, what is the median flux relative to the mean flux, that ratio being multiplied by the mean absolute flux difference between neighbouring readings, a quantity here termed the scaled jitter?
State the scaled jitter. 0.12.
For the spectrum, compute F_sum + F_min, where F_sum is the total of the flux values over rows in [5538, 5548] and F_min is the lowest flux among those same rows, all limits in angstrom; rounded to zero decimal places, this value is 104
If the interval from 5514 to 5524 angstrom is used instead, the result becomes 100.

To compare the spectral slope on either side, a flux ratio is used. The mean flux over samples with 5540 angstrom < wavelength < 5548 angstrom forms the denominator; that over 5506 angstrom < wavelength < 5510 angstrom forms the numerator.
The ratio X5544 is 0.970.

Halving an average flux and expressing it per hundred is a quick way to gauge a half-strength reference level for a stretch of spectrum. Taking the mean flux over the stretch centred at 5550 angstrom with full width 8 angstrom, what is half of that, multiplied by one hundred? 878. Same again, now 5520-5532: 858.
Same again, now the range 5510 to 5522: 826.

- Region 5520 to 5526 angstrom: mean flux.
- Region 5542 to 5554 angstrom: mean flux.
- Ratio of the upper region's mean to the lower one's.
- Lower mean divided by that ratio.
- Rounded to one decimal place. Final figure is 16.9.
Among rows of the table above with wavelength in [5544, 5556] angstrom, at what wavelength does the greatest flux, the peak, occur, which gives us 5555.0 angstrom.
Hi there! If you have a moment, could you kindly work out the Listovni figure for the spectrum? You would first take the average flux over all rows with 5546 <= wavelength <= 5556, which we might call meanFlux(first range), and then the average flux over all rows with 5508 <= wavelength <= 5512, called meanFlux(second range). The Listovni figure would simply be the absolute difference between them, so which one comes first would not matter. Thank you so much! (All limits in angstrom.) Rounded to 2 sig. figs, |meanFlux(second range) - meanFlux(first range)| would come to 1.1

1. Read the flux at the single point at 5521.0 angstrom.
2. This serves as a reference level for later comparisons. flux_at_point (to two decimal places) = 17.30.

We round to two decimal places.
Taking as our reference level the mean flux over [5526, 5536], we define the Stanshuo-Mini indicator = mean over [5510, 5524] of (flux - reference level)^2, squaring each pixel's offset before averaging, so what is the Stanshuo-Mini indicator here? 0.46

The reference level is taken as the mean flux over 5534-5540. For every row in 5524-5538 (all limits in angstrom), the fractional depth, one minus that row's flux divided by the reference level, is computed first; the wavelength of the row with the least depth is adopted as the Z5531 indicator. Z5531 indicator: 5535.0 angstrom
